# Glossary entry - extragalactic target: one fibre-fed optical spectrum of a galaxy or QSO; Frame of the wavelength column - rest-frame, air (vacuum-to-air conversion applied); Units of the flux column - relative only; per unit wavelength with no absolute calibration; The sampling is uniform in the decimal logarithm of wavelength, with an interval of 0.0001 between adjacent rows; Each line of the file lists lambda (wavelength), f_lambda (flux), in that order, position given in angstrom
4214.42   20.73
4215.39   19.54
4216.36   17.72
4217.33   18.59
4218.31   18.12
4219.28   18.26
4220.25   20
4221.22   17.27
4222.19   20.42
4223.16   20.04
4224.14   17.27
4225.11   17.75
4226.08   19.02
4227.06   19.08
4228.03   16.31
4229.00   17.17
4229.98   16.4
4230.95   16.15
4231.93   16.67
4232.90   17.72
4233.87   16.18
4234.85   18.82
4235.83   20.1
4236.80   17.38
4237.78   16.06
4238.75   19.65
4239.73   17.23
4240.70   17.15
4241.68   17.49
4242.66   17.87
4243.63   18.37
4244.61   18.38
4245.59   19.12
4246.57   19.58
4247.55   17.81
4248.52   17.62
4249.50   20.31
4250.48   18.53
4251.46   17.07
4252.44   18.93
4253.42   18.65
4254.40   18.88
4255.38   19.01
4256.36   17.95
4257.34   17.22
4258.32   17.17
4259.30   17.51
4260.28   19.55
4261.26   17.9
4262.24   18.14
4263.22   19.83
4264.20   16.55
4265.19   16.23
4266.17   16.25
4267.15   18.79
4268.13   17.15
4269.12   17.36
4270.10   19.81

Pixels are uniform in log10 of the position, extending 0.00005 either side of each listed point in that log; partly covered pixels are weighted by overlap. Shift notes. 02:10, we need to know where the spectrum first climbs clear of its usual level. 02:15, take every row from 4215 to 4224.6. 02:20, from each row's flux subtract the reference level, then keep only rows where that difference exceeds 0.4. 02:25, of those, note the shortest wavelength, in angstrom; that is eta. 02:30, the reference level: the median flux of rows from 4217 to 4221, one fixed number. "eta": 4215.39 angstrom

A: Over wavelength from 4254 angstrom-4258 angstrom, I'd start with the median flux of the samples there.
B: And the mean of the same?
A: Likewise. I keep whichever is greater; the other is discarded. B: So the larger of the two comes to 18.4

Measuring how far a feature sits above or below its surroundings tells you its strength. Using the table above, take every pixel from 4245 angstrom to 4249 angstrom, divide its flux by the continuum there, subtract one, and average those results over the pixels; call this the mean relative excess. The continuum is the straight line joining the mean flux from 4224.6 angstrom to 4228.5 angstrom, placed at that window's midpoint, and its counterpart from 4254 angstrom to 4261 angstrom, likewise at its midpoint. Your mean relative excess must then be 0.022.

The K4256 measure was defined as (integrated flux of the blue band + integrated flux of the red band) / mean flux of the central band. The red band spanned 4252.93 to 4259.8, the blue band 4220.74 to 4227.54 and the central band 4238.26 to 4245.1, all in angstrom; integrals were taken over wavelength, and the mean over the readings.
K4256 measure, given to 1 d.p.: 13.9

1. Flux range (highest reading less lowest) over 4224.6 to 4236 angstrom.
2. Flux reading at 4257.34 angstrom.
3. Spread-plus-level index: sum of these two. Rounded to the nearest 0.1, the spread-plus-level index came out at 21.2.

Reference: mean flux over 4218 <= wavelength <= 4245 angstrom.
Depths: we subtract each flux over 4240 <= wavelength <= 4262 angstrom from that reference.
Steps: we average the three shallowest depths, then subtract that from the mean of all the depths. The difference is 1.5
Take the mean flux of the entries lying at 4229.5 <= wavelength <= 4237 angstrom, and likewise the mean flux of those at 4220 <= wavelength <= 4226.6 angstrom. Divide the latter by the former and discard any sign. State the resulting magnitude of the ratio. 1.08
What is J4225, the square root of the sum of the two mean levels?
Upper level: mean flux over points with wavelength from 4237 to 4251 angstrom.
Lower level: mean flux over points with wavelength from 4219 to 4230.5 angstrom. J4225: 6.04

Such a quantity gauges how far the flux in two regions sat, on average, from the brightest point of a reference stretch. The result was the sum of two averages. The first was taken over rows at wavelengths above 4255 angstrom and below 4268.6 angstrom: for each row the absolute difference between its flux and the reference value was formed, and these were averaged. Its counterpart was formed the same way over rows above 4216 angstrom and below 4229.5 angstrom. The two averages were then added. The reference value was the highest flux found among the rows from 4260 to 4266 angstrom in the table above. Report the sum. 3.64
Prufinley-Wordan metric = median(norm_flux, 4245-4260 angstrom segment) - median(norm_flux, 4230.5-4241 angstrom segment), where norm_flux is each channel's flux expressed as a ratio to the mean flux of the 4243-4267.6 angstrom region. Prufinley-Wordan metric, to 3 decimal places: 0.071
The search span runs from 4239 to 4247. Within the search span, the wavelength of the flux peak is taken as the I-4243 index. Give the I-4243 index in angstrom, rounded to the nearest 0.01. 4246.57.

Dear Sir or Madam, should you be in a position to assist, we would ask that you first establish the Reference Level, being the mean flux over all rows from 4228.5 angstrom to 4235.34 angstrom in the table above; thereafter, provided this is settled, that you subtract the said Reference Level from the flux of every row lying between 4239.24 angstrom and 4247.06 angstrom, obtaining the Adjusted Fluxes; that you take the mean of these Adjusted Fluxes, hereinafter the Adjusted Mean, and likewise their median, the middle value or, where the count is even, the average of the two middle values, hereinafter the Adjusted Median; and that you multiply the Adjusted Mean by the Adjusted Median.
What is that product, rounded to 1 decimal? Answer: 1.3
